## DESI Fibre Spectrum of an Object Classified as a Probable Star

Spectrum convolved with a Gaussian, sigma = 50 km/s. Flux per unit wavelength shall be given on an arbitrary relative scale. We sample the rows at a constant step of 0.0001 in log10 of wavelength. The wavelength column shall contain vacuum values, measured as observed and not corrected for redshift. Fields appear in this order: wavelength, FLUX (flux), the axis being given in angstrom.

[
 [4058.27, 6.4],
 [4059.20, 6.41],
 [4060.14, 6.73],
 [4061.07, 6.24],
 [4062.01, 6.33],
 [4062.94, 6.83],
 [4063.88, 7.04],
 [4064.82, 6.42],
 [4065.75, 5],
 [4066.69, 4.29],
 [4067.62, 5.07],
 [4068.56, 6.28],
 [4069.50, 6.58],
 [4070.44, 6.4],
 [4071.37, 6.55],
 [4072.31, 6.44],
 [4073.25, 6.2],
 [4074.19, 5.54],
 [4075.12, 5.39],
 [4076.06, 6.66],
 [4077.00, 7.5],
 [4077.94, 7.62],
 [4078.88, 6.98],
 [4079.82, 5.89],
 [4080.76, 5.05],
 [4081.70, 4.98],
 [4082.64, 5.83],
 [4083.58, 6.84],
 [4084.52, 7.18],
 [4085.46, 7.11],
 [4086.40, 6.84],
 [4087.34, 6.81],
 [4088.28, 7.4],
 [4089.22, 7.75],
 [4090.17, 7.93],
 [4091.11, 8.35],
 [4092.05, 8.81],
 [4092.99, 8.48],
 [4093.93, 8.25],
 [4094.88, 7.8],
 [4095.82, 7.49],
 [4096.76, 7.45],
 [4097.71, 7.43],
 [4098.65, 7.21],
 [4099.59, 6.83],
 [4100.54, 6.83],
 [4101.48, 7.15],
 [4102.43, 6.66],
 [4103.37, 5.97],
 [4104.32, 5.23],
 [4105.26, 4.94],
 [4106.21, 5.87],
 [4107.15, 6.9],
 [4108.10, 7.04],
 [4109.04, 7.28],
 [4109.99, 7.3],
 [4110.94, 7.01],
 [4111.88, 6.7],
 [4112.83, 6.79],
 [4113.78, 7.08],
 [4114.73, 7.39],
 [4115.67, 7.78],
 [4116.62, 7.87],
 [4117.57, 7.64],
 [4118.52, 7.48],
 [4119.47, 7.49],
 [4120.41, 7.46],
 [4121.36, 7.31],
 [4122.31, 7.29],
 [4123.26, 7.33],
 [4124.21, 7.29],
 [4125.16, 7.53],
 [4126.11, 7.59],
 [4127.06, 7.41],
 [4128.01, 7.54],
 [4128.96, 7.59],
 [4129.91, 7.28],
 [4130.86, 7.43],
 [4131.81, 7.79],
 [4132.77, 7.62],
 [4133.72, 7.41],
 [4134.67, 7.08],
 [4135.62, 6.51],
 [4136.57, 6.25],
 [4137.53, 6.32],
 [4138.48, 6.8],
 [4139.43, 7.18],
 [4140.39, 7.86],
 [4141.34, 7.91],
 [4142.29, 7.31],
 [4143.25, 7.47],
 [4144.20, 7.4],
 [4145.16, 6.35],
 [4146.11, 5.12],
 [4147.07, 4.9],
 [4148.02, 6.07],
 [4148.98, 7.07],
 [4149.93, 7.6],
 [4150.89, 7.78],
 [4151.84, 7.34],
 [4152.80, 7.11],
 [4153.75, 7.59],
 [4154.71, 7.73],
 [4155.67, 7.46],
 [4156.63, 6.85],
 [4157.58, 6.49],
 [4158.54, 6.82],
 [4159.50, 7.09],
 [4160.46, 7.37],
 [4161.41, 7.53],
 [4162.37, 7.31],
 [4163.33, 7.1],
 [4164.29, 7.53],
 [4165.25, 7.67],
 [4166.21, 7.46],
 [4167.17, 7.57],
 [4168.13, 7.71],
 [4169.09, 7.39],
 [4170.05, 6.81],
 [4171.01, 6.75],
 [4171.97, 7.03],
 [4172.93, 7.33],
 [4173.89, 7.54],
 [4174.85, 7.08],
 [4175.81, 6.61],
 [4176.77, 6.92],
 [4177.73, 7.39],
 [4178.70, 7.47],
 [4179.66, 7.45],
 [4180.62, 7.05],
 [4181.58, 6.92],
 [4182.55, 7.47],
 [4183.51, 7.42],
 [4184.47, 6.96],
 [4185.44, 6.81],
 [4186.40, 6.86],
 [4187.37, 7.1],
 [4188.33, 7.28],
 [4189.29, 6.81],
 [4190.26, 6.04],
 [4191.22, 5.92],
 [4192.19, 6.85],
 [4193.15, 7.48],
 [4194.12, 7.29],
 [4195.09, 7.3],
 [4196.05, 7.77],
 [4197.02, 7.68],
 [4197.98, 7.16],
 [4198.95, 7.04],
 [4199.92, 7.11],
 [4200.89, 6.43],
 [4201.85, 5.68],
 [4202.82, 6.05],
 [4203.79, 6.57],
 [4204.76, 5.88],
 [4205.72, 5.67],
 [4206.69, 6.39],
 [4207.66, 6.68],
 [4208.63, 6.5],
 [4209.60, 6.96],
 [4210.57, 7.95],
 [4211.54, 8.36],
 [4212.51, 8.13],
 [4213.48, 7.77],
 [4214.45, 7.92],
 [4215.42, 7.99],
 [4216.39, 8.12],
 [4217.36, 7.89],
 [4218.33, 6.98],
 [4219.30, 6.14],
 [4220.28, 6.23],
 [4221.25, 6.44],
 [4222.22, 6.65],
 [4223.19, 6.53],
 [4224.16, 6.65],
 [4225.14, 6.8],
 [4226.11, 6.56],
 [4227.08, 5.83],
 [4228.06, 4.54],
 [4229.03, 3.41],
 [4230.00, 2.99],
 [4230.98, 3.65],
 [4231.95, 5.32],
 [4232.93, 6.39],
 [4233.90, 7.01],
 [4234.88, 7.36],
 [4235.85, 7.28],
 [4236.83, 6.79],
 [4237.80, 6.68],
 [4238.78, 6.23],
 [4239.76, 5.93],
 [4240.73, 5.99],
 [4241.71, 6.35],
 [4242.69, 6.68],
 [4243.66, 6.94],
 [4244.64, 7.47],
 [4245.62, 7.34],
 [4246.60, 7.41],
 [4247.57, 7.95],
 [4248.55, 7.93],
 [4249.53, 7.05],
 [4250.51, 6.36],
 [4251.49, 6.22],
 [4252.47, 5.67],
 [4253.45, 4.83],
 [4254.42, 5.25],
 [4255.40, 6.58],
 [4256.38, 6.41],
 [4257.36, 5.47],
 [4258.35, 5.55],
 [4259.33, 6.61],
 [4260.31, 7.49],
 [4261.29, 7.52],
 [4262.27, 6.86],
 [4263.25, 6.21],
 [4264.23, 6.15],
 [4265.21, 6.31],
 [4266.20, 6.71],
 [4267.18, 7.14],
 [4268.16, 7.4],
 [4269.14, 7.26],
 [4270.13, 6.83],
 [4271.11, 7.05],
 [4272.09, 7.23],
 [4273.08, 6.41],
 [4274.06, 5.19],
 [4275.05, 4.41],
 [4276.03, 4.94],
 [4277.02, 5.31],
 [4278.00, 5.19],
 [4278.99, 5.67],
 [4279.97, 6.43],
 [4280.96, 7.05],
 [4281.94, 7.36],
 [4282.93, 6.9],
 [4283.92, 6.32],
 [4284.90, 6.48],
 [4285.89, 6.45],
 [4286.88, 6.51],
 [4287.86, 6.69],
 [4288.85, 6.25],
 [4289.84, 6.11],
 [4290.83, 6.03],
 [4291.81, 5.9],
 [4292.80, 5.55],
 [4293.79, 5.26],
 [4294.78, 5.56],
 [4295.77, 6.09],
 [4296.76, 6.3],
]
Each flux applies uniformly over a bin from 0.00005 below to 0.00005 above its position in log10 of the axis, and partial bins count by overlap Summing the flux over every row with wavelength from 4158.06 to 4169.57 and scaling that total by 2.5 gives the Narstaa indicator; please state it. 221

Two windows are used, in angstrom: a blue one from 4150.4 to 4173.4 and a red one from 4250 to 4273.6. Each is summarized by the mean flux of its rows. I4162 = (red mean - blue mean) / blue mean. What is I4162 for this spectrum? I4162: -0.11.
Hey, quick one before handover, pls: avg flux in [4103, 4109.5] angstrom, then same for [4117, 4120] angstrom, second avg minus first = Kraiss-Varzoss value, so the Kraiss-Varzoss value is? 1.4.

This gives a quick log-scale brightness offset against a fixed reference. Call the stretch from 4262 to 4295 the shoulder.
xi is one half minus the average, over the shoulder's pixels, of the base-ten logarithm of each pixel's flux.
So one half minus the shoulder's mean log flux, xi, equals -0.29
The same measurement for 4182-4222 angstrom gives -0.34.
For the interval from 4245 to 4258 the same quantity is -0.31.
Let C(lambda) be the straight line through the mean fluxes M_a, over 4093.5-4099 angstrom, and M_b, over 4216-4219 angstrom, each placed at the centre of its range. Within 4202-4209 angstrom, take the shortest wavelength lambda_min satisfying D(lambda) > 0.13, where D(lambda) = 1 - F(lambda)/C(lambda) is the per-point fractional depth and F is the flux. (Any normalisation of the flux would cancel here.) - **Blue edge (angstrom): 4202.82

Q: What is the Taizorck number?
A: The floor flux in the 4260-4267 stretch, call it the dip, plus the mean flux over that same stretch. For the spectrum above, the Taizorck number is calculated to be 12.90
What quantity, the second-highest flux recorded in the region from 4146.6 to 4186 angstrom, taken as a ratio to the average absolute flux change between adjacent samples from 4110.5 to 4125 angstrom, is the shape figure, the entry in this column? 50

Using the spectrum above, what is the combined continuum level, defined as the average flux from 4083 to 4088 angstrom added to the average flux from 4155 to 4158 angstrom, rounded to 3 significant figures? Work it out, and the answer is 13.9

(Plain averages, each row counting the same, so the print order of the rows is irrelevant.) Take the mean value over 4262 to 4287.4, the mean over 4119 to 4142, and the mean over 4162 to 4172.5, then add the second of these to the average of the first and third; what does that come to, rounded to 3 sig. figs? 14.1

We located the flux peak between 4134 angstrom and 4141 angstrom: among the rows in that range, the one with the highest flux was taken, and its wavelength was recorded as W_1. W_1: 4140.39 angstrom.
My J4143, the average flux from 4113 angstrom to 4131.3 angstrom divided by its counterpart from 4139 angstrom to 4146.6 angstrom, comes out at 1.05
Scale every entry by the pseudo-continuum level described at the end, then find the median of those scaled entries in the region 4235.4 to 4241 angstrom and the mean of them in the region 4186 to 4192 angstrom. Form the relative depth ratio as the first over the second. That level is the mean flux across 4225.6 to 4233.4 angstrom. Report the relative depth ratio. 0.97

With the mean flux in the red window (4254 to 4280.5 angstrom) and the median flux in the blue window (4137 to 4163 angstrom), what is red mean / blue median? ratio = 0.859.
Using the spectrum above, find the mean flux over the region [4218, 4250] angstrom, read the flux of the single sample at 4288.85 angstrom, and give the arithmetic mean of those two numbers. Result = 6.3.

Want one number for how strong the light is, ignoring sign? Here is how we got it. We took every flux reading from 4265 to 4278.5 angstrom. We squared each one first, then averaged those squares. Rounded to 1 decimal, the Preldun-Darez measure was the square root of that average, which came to 6.3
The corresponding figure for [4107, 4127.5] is 7.3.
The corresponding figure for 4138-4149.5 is 6.9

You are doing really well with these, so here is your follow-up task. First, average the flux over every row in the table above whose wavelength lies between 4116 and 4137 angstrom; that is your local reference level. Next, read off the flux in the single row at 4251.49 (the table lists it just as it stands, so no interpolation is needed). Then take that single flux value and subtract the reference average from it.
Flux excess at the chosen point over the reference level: -1.2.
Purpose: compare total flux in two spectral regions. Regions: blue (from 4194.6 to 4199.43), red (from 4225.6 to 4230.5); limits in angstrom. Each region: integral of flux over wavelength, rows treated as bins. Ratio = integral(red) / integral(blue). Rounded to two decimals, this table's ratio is 0.64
